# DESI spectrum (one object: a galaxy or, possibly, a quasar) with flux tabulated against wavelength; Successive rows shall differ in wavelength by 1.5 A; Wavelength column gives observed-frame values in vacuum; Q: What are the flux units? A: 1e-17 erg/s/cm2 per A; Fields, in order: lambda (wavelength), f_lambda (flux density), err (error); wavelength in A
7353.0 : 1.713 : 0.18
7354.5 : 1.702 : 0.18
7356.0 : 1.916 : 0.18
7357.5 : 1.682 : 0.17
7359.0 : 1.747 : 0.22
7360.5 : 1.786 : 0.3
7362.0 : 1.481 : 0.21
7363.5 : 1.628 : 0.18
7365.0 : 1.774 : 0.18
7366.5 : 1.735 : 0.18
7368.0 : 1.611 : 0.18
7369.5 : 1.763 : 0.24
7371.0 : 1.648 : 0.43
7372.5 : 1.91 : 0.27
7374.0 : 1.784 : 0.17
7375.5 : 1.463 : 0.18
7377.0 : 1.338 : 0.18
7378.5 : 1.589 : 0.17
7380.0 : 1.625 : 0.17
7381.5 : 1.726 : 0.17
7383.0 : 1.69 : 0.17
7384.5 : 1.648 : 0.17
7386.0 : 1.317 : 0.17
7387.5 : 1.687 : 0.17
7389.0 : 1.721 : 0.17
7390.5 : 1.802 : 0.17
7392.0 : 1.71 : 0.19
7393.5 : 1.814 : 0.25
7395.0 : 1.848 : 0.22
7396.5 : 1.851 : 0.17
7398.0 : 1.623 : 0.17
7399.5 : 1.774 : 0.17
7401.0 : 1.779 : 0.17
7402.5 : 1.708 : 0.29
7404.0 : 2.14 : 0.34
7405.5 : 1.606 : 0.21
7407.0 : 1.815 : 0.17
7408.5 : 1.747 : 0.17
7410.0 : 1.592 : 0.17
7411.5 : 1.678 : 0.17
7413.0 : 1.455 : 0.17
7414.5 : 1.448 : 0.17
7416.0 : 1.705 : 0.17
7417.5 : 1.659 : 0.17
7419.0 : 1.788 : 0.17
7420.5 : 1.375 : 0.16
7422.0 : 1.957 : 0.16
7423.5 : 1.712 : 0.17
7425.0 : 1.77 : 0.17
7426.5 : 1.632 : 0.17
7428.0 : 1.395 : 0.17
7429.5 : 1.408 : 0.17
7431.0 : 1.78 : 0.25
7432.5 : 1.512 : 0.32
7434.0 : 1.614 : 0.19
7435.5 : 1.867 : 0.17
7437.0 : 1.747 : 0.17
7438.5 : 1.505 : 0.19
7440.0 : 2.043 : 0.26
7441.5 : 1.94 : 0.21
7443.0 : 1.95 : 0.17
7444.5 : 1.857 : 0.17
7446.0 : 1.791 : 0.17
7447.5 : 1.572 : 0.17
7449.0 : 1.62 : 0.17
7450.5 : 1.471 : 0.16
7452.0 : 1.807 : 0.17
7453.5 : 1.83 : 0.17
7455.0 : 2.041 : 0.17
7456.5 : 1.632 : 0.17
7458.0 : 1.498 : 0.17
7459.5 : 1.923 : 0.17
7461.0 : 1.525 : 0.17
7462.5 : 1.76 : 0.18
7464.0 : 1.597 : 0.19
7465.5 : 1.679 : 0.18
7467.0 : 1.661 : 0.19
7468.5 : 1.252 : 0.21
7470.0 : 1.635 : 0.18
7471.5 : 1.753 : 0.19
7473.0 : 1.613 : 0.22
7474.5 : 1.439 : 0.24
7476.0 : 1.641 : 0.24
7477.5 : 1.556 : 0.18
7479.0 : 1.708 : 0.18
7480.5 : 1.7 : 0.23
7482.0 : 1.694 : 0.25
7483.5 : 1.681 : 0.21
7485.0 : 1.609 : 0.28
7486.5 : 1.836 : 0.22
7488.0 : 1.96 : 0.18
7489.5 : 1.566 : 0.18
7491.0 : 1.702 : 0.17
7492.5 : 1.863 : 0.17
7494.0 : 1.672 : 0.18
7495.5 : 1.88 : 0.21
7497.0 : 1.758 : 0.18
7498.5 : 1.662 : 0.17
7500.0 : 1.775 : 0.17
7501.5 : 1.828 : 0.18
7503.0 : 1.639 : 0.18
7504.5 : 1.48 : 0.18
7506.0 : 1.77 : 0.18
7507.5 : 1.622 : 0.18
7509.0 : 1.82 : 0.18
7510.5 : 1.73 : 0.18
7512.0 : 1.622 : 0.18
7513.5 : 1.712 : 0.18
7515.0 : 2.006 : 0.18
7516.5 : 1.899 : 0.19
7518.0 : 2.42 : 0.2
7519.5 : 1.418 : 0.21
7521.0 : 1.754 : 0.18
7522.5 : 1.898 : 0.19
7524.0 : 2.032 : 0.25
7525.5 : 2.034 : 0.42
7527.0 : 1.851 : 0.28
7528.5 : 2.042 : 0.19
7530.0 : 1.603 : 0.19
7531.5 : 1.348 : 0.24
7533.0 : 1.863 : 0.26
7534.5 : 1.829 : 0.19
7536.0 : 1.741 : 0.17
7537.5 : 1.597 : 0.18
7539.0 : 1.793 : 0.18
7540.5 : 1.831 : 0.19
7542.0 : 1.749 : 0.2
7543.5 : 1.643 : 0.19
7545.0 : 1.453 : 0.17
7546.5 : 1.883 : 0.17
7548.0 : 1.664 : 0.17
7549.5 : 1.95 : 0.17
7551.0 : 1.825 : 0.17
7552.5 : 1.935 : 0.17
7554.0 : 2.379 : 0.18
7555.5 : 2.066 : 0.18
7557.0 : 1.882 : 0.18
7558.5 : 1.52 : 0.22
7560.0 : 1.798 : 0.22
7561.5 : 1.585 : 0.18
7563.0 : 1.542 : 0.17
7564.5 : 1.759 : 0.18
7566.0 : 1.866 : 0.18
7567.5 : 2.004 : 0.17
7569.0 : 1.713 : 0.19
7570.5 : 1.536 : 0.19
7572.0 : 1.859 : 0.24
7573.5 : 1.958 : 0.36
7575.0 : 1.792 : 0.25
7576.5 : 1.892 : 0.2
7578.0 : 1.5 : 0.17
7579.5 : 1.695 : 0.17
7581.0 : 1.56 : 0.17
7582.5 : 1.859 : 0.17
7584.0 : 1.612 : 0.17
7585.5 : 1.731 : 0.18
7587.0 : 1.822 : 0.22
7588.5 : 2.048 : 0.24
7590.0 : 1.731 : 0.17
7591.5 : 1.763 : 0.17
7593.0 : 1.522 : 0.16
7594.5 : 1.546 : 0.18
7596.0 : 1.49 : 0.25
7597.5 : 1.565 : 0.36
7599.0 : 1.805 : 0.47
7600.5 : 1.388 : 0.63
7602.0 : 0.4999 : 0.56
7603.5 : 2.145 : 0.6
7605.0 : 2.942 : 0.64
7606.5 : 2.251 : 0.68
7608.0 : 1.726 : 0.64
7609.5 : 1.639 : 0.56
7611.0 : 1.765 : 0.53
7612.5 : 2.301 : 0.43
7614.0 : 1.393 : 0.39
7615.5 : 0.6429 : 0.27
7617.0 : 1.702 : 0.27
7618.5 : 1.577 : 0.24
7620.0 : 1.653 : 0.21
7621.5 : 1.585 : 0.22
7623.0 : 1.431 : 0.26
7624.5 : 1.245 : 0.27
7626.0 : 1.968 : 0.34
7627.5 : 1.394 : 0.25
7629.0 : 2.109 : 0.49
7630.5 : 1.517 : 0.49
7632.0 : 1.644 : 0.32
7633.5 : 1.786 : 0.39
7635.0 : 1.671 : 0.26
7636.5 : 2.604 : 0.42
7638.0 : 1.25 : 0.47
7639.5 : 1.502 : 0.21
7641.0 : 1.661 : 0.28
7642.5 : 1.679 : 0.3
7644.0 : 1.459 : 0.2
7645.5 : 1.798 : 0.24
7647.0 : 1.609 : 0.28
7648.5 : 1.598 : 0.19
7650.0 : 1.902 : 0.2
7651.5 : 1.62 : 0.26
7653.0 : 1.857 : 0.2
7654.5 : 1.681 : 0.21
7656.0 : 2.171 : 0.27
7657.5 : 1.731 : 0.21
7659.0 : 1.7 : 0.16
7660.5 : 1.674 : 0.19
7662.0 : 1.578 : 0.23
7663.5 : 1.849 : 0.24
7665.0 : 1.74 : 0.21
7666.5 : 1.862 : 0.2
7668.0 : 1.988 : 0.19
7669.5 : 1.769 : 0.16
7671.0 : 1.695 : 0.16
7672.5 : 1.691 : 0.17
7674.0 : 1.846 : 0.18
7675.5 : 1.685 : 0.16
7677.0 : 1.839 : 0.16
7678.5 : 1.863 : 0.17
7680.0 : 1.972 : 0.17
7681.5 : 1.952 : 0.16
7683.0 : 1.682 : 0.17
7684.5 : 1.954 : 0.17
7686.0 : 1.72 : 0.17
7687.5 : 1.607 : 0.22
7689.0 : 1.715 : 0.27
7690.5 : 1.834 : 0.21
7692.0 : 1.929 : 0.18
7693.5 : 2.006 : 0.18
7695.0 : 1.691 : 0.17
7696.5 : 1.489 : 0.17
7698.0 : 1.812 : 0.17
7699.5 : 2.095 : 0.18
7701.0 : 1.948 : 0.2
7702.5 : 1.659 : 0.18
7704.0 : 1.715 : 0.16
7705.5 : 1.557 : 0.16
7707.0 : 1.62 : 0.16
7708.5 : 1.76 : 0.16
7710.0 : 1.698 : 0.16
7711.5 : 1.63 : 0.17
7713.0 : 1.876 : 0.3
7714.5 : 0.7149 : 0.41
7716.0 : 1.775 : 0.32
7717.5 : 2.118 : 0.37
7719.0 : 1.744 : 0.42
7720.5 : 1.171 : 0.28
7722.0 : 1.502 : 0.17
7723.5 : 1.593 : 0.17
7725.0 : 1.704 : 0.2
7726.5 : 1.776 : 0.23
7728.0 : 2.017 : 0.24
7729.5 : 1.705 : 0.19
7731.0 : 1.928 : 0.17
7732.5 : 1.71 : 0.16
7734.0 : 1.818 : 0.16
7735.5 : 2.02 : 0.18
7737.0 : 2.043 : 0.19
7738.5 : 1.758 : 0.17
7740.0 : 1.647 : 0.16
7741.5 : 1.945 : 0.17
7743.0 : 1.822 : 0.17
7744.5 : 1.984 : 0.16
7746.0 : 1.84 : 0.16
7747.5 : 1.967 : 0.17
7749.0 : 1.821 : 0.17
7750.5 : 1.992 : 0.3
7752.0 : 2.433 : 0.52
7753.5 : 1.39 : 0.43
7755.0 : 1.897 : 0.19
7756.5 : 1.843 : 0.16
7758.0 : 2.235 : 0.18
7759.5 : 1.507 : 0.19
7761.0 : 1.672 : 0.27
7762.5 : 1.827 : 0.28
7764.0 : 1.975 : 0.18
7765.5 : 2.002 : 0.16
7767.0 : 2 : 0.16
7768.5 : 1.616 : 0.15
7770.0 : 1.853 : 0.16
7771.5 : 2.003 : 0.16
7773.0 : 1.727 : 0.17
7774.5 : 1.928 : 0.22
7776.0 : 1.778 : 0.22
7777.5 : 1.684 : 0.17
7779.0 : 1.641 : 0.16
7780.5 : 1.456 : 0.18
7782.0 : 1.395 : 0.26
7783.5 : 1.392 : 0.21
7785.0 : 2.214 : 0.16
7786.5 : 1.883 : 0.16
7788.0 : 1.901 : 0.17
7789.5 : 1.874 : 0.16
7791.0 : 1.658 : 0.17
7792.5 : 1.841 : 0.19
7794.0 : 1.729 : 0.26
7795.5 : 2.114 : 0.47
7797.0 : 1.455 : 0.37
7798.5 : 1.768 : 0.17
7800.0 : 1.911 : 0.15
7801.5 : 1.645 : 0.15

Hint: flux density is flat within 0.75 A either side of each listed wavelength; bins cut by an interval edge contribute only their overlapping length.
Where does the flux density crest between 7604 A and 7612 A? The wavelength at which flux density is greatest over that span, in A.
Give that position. 7605.0 A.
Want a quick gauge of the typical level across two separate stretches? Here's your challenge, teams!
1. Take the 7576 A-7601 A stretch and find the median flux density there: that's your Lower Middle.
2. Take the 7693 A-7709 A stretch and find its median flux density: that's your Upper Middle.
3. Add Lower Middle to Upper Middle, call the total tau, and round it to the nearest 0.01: 3.41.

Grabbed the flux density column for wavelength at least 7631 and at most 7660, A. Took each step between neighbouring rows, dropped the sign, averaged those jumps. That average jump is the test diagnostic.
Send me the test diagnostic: 0.32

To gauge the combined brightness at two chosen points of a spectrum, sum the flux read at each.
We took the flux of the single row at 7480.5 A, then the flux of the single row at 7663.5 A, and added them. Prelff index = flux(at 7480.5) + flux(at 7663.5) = 3.55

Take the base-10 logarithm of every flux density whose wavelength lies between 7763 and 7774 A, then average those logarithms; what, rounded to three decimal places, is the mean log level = 0.273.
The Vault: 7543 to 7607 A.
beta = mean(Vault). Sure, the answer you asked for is 1.77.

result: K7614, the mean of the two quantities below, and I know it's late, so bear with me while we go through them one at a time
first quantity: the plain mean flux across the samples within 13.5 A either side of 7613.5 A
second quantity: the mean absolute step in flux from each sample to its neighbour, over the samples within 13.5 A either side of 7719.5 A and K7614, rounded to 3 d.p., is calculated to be 0.995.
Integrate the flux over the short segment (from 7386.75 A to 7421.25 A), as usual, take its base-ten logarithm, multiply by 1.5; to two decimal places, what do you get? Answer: 2.66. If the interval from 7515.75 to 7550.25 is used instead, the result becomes 2.69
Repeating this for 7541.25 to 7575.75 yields 2.69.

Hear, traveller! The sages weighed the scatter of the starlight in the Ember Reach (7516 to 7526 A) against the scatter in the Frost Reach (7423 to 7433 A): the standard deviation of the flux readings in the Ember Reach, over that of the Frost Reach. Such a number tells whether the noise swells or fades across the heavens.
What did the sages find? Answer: 1.9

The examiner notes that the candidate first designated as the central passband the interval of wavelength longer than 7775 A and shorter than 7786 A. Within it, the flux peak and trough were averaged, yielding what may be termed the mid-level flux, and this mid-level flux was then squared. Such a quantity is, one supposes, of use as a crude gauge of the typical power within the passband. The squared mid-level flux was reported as 3.3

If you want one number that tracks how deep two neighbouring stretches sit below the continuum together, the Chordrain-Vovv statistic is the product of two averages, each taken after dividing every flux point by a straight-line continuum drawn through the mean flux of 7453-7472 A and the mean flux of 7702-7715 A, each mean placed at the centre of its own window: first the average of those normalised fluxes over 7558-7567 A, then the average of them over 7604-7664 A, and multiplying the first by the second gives 1.096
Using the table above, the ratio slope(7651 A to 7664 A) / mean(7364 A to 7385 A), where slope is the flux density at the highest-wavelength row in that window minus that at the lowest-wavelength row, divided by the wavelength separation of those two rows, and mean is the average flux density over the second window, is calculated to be 0.0115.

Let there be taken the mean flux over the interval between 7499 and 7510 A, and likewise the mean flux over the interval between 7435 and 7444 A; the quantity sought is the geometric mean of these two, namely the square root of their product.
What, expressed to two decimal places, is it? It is 1.77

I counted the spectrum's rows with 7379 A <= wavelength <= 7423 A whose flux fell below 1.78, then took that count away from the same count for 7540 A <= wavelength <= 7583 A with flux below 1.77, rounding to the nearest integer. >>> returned -8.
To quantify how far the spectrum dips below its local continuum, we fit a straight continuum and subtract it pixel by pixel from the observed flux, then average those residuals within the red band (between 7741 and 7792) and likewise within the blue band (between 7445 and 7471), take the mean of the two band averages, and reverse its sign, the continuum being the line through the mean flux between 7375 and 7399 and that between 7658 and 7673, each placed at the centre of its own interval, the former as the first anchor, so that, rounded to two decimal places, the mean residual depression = -0.01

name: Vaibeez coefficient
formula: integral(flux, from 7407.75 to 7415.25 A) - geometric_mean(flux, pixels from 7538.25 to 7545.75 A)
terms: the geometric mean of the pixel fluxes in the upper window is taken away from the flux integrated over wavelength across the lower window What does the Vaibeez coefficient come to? 10.2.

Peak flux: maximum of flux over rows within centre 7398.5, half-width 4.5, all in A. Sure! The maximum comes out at 1.851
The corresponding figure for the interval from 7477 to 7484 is 1.708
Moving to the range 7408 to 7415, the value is 1.747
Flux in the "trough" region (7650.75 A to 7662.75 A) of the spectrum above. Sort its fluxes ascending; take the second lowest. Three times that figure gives 4.9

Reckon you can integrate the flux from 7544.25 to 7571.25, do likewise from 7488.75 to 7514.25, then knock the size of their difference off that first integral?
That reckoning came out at 44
